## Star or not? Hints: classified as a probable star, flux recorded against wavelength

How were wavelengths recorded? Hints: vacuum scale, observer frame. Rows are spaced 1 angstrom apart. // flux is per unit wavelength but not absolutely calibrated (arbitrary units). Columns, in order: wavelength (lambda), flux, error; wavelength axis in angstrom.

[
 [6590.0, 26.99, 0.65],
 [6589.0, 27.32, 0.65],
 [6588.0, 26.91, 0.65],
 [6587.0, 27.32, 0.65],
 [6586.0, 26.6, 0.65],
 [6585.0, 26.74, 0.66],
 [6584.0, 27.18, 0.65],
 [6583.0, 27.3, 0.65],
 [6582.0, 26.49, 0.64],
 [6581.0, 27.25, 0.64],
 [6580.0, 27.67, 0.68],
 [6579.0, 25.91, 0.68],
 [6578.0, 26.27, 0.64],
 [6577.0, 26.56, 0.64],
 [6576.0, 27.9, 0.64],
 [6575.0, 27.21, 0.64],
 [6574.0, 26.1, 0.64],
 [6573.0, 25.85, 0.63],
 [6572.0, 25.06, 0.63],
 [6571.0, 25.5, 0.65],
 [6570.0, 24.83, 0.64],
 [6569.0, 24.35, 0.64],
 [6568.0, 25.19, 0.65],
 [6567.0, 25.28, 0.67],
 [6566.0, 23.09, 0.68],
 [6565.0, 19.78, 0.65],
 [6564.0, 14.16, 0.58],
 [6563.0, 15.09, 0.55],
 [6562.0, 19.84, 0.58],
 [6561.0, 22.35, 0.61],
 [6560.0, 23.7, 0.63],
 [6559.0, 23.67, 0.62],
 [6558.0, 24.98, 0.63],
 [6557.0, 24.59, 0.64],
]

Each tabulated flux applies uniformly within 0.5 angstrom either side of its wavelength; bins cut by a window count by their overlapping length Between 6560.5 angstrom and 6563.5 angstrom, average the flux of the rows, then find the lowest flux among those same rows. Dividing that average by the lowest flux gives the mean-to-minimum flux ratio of 1.27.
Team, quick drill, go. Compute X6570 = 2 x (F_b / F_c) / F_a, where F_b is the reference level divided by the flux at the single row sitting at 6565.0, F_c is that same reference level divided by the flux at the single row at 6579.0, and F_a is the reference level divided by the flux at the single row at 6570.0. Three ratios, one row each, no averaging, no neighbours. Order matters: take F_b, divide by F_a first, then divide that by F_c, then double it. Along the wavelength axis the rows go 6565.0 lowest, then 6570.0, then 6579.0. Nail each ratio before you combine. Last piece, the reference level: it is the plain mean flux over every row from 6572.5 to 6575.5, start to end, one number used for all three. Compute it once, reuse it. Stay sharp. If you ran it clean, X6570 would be 2.5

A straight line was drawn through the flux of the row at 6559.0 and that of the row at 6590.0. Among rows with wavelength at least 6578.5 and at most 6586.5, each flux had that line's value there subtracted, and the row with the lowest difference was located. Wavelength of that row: 6586.0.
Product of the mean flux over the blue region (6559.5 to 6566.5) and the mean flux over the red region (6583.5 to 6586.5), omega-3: 529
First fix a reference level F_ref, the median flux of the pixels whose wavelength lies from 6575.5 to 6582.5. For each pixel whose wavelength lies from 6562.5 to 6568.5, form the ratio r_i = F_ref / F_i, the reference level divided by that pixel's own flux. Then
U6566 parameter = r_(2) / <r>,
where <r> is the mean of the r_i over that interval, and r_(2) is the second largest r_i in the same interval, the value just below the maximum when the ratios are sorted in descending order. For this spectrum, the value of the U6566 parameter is 1.28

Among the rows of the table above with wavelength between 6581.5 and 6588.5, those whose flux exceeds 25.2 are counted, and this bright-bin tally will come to 7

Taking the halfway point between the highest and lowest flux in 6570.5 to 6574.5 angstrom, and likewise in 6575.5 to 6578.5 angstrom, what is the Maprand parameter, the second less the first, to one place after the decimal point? 1.5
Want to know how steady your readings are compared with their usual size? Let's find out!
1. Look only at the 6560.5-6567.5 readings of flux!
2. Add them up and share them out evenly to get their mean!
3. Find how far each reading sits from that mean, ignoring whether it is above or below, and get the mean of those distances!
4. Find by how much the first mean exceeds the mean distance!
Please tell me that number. 16.8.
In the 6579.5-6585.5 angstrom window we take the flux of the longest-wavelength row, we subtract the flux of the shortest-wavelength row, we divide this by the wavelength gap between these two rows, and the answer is -0.19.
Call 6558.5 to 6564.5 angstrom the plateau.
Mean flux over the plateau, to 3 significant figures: 19.8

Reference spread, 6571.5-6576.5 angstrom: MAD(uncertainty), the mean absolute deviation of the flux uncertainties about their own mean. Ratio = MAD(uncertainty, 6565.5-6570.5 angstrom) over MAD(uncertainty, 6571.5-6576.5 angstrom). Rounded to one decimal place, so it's 3.2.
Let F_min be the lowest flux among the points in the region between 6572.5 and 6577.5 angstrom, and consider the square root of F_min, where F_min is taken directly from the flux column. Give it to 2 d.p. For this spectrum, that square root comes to 5.08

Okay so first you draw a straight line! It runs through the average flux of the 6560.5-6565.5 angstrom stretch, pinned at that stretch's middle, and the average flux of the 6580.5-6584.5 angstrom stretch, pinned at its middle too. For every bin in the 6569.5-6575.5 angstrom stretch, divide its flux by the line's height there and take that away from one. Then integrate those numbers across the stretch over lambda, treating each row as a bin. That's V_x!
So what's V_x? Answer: -0.9 angstrom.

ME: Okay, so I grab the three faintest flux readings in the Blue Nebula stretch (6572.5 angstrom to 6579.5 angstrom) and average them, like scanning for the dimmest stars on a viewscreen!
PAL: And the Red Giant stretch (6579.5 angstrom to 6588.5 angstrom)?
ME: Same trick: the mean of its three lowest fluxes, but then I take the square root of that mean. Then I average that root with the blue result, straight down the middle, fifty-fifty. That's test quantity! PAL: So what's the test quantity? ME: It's 15.6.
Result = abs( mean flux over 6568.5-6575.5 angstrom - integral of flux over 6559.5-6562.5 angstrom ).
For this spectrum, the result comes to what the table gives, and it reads 40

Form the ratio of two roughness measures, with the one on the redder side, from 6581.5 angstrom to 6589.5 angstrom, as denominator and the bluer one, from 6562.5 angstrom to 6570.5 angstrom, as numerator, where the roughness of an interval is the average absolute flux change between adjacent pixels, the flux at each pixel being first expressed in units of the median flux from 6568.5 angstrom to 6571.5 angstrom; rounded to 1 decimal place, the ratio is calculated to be 4.4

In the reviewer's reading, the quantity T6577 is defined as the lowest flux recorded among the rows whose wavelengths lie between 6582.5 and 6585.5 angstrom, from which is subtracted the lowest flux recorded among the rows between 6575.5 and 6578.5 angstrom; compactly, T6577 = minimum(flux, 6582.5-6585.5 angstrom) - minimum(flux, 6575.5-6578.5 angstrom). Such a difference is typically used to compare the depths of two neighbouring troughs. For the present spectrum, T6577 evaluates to 0.5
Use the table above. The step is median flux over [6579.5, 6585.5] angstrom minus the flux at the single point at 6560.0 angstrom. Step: 3.5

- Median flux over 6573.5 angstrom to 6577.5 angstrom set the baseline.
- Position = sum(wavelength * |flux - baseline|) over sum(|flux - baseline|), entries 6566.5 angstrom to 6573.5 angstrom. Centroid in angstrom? 6569.8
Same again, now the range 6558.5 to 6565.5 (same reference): 6562.8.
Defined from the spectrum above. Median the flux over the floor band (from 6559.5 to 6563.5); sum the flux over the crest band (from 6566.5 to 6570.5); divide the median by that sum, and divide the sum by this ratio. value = 471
